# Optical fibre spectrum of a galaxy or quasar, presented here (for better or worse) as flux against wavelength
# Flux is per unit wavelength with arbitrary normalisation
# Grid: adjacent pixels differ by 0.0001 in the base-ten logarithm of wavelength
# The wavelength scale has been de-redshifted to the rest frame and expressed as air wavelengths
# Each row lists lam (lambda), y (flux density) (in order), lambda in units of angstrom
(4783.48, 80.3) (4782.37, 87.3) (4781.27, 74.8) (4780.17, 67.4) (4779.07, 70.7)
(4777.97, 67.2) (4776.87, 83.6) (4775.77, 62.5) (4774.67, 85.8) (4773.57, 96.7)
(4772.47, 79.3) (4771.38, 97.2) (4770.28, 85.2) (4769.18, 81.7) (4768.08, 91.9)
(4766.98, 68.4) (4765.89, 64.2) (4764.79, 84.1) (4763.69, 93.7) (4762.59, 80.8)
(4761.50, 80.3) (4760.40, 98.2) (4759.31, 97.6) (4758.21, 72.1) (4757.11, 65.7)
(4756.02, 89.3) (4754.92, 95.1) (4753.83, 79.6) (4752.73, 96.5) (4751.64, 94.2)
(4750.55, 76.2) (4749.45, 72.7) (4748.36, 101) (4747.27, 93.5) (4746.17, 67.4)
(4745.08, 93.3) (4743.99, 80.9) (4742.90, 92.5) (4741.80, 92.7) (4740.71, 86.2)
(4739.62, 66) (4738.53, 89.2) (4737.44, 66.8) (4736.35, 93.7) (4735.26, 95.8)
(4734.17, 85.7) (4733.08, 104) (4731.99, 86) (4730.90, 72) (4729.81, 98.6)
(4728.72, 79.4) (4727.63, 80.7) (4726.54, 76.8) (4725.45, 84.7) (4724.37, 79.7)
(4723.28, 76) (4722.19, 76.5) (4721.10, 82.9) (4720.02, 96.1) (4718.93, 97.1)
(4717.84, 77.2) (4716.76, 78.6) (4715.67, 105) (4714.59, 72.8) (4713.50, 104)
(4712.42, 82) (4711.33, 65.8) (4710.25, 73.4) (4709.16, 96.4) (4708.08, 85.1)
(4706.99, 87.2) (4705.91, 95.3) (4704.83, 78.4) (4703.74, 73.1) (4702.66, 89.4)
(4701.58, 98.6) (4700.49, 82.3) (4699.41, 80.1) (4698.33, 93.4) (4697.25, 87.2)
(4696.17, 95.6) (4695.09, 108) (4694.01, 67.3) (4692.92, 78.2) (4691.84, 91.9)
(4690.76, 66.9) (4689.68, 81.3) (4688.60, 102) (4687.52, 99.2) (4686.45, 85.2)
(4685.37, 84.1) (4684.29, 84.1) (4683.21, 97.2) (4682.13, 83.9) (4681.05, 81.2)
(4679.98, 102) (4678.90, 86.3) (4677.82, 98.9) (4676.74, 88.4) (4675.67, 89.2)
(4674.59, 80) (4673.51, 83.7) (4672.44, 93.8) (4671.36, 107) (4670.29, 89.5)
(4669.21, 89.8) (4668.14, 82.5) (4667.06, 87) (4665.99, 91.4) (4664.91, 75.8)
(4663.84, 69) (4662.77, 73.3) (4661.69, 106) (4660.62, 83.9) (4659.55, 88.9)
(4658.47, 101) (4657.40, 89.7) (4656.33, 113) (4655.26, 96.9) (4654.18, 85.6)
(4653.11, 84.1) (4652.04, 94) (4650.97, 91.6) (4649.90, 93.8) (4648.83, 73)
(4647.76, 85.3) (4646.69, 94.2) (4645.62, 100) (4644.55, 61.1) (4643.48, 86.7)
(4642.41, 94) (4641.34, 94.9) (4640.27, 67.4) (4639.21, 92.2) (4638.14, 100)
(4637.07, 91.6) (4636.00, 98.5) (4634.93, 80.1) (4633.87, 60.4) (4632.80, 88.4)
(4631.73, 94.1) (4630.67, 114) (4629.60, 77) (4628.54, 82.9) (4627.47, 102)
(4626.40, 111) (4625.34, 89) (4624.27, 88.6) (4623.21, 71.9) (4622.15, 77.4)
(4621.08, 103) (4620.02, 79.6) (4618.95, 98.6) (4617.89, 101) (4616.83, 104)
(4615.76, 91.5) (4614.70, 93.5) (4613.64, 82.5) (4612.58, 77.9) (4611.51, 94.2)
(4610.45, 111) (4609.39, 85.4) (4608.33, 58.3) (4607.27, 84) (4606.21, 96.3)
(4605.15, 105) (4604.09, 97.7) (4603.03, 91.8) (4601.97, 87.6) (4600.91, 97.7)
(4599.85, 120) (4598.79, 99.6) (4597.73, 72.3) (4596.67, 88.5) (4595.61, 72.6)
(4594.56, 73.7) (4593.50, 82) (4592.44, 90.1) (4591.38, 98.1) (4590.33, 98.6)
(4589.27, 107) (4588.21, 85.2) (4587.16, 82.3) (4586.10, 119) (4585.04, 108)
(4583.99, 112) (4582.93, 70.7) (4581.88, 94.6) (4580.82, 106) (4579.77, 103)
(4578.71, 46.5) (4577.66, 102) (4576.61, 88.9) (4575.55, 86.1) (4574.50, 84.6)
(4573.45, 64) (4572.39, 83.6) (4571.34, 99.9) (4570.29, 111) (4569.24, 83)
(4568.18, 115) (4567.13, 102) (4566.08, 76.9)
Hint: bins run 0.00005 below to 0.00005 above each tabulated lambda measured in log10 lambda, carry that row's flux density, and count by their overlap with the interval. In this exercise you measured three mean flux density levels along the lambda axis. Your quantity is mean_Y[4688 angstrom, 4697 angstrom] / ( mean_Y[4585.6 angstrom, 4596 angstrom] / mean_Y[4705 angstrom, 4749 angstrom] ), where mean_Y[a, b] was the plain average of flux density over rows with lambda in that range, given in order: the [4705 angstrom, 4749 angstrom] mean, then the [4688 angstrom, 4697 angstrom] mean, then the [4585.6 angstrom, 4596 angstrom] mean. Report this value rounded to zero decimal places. 81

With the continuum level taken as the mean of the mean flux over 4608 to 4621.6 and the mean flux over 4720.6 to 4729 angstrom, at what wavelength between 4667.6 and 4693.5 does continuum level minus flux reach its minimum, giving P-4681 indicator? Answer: 4671.36 angstrom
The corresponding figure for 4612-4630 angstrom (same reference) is 4626.40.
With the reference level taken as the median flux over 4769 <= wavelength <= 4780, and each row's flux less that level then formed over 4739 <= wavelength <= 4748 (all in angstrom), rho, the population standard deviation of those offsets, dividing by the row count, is 11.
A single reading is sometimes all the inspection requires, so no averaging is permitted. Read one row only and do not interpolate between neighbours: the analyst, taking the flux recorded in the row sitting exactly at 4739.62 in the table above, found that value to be 66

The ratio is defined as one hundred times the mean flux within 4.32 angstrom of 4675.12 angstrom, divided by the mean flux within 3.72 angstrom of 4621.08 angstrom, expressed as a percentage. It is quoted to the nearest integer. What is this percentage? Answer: 103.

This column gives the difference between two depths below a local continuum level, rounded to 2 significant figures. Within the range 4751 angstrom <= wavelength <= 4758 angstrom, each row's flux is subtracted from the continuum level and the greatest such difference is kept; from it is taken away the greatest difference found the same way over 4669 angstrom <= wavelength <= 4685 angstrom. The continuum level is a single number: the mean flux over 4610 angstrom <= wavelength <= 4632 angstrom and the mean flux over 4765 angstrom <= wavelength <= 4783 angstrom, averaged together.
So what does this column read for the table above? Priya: 14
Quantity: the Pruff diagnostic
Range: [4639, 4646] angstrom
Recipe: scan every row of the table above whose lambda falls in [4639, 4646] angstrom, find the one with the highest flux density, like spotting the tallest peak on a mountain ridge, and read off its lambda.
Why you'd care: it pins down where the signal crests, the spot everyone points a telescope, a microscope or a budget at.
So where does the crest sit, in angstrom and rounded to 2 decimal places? 4645.62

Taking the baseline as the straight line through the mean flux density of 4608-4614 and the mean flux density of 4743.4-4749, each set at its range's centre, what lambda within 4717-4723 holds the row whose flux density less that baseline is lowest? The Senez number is 4722.19 angstrom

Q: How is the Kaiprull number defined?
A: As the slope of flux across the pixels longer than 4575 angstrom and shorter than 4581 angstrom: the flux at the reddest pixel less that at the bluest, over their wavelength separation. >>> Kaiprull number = 4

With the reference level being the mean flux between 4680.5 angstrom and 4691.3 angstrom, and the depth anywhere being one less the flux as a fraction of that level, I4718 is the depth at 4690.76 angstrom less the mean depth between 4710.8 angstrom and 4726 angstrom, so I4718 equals 0.20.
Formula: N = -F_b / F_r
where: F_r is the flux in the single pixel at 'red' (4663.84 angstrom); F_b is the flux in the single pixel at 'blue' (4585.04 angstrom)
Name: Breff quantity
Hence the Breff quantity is -1.6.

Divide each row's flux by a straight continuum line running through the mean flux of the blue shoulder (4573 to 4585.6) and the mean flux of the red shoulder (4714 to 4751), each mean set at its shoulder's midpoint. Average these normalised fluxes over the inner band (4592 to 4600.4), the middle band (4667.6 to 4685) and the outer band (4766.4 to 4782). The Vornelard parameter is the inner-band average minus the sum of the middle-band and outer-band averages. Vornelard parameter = -1.01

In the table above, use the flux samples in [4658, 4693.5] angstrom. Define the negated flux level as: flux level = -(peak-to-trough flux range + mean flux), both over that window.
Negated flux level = -128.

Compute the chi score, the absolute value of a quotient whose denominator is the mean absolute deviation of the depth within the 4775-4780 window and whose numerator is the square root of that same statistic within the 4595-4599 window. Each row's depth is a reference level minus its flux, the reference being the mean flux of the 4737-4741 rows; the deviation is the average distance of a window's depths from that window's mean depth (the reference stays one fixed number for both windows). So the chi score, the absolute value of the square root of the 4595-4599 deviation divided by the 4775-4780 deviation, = 0.52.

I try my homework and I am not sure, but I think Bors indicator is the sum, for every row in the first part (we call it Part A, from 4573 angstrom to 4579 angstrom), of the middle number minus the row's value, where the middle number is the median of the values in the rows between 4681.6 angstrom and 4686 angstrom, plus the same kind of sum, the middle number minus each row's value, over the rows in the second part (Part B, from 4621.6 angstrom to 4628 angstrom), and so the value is -3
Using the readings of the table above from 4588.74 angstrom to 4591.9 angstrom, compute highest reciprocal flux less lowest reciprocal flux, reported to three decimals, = 0.001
